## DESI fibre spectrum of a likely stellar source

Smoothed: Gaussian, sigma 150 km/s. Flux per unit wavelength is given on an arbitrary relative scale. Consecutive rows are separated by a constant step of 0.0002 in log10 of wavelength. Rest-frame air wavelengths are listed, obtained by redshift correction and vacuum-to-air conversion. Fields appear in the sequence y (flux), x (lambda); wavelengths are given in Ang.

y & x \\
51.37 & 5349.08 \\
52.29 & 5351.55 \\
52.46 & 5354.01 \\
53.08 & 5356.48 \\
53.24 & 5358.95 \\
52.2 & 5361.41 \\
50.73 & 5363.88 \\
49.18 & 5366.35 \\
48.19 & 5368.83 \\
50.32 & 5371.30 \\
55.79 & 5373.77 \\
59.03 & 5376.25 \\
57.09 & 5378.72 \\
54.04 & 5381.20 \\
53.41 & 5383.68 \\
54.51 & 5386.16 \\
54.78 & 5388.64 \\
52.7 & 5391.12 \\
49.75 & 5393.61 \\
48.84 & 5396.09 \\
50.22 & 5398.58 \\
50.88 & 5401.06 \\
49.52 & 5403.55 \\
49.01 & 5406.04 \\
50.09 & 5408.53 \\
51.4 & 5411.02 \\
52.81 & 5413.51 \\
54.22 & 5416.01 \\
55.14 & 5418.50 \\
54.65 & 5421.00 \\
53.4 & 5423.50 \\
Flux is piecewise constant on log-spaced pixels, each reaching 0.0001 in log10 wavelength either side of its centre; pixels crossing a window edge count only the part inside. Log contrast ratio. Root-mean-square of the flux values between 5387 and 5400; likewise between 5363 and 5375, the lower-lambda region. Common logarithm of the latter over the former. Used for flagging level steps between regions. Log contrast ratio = 0.00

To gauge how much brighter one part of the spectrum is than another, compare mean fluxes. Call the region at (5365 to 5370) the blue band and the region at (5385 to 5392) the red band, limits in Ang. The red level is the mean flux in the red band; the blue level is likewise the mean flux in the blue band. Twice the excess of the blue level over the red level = -11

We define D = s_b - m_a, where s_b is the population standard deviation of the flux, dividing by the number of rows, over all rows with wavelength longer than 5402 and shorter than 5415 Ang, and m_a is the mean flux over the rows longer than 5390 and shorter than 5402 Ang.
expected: -49.1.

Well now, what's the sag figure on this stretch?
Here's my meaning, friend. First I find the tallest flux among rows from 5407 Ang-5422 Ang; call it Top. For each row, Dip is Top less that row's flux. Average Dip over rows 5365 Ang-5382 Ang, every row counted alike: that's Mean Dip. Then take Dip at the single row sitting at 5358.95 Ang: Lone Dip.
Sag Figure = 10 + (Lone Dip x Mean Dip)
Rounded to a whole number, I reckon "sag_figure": 13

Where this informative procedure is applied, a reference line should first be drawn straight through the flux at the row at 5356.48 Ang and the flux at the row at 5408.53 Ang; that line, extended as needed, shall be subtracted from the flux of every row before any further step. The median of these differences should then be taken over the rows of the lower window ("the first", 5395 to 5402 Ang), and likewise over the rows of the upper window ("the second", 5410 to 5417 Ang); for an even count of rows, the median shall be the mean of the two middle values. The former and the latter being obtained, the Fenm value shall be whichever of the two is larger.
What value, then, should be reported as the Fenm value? 3.0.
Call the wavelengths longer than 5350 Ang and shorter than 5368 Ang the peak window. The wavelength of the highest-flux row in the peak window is 5358.95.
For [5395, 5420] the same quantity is 5418.50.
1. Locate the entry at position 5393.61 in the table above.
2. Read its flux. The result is 49.75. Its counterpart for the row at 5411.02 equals 51.4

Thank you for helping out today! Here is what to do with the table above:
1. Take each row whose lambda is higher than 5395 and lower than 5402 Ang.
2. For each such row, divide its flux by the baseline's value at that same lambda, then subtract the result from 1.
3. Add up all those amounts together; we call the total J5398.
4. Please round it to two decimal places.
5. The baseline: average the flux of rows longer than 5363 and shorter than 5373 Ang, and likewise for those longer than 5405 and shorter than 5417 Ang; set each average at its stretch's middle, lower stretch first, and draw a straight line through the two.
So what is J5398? 0.06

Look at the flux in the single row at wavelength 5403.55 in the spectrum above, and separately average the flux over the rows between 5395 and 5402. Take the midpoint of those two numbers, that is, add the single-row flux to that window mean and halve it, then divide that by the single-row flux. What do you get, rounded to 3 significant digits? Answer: 1.00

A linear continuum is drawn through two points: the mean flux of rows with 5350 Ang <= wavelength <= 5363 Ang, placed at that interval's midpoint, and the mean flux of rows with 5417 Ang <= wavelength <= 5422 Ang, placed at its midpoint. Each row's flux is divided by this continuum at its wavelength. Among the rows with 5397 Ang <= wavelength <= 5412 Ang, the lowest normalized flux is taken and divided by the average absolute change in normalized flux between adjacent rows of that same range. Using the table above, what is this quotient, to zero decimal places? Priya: 51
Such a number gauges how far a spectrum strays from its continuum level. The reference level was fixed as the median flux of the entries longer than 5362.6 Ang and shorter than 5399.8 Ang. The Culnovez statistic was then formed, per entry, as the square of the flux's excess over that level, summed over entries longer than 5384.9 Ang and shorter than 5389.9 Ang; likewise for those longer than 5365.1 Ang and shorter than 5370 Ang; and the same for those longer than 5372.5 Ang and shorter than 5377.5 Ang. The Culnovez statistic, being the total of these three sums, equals 90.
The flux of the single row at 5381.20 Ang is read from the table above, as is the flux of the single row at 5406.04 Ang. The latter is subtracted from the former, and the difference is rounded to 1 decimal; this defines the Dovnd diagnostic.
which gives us 5.0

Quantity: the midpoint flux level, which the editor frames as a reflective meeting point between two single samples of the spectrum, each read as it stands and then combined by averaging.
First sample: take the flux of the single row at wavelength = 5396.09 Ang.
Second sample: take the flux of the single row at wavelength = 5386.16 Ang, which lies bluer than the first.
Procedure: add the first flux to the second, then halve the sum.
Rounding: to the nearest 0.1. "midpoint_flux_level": 51.7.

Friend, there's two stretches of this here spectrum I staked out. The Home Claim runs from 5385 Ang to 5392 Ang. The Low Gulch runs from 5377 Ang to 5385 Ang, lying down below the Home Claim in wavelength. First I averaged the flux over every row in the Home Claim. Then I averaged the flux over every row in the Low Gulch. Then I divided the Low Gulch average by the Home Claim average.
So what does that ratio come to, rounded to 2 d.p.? 1.02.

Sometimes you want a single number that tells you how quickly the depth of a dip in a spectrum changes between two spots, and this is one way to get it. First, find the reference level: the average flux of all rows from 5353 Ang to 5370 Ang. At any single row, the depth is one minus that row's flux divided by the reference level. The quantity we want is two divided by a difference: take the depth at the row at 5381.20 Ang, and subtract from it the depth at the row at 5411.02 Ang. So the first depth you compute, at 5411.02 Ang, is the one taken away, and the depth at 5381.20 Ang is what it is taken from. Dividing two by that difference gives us -39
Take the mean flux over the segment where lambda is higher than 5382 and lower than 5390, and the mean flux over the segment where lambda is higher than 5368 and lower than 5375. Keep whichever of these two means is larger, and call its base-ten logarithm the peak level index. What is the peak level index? 1.73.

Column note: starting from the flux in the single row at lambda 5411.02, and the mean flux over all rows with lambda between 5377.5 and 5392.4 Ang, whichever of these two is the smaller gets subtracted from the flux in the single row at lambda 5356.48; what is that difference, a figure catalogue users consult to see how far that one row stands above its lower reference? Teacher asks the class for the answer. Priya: 1.7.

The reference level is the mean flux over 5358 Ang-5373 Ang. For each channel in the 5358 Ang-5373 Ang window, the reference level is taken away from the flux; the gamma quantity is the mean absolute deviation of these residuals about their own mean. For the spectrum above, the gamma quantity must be 1.41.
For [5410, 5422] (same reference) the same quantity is 1.23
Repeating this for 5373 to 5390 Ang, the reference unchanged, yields 1.53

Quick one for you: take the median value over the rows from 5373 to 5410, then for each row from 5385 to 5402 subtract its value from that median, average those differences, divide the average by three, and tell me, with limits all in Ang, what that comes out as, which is 0.344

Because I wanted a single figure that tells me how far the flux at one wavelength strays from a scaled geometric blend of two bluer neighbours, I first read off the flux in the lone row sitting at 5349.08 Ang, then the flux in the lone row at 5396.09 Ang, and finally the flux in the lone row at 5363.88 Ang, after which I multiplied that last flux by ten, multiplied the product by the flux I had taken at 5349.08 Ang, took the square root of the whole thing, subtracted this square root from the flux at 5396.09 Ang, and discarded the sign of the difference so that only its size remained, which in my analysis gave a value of 113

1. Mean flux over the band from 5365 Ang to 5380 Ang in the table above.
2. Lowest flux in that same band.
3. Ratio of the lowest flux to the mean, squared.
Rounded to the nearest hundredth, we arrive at 0.82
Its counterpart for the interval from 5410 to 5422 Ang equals 0.92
